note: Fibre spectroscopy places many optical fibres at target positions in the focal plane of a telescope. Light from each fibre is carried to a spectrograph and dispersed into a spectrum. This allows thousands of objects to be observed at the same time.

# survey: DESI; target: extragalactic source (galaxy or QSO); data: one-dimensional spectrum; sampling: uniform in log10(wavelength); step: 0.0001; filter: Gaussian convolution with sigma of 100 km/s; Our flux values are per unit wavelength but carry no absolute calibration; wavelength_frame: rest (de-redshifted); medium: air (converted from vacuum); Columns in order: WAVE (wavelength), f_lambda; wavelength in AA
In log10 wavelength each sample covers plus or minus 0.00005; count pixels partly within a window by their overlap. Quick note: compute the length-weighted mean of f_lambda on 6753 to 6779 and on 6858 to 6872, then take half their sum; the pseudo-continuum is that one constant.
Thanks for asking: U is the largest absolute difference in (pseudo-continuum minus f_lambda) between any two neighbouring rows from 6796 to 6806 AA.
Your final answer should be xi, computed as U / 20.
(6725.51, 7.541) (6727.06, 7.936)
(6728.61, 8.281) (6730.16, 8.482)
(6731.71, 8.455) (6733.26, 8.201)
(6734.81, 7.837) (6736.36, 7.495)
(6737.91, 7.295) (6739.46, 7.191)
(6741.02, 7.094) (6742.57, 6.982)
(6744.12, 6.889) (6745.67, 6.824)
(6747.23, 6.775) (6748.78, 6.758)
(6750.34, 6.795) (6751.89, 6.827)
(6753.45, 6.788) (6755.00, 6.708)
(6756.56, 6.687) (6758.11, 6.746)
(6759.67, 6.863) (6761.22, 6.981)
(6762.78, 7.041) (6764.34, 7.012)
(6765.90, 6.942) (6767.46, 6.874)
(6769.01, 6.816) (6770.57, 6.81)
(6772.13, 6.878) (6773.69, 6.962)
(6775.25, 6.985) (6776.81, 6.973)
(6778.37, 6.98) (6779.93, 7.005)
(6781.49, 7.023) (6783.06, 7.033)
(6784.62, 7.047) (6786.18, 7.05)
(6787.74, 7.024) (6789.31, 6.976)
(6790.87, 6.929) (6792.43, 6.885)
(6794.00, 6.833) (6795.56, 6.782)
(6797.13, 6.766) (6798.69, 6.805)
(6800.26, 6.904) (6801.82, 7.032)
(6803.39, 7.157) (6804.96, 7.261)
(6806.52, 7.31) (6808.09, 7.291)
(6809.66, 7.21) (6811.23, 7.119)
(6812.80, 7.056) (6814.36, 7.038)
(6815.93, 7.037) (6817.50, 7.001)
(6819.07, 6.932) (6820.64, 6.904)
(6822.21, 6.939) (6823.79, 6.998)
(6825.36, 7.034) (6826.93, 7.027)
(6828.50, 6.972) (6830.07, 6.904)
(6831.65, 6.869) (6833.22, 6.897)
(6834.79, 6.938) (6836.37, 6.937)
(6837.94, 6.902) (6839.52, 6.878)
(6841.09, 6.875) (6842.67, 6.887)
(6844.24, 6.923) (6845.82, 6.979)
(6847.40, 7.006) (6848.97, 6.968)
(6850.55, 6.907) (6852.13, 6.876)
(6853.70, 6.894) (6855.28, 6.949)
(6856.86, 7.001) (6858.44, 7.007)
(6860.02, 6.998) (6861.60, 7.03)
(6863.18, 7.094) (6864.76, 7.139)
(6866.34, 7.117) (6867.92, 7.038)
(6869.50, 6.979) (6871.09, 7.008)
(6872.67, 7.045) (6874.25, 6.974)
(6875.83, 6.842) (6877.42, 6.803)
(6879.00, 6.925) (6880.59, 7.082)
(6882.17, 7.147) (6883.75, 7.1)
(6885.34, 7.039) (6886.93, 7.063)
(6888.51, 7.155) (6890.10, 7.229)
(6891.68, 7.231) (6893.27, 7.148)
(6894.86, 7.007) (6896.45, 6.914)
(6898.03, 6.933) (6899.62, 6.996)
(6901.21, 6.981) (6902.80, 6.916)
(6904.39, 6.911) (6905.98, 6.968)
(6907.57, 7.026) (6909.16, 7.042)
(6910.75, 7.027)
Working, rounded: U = 0.128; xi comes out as 0.0064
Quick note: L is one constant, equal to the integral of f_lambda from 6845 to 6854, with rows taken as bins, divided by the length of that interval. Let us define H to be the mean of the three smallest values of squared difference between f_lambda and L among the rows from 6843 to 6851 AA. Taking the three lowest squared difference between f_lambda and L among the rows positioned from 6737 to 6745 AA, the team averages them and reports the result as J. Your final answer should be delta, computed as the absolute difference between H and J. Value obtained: 0.008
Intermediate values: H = 0.0008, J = 0.01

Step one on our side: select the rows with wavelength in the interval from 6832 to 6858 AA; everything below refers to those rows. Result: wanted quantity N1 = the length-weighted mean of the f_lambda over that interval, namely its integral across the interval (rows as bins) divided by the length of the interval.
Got 6.93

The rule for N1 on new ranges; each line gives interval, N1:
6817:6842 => 6.93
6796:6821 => 7.05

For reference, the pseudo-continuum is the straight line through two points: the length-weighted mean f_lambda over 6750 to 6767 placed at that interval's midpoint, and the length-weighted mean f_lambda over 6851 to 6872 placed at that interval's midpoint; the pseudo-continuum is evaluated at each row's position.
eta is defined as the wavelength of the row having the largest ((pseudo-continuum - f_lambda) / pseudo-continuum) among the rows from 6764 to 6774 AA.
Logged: 6770.57 AA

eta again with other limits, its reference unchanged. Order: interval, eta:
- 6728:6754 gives 6748.78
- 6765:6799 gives 6797.13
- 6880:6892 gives 6885.34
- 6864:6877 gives 6875.83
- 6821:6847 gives 6841.09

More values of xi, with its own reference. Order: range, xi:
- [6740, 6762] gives 0.0059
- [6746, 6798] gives 0.0059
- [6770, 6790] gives 0.0042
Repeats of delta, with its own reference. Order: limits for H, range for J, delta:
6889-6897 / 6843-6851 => 0.015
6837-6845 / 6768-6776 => 0.000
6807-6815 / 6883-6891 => 0.002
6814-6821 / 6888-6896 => 0.029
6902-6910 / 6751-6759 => 0.024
